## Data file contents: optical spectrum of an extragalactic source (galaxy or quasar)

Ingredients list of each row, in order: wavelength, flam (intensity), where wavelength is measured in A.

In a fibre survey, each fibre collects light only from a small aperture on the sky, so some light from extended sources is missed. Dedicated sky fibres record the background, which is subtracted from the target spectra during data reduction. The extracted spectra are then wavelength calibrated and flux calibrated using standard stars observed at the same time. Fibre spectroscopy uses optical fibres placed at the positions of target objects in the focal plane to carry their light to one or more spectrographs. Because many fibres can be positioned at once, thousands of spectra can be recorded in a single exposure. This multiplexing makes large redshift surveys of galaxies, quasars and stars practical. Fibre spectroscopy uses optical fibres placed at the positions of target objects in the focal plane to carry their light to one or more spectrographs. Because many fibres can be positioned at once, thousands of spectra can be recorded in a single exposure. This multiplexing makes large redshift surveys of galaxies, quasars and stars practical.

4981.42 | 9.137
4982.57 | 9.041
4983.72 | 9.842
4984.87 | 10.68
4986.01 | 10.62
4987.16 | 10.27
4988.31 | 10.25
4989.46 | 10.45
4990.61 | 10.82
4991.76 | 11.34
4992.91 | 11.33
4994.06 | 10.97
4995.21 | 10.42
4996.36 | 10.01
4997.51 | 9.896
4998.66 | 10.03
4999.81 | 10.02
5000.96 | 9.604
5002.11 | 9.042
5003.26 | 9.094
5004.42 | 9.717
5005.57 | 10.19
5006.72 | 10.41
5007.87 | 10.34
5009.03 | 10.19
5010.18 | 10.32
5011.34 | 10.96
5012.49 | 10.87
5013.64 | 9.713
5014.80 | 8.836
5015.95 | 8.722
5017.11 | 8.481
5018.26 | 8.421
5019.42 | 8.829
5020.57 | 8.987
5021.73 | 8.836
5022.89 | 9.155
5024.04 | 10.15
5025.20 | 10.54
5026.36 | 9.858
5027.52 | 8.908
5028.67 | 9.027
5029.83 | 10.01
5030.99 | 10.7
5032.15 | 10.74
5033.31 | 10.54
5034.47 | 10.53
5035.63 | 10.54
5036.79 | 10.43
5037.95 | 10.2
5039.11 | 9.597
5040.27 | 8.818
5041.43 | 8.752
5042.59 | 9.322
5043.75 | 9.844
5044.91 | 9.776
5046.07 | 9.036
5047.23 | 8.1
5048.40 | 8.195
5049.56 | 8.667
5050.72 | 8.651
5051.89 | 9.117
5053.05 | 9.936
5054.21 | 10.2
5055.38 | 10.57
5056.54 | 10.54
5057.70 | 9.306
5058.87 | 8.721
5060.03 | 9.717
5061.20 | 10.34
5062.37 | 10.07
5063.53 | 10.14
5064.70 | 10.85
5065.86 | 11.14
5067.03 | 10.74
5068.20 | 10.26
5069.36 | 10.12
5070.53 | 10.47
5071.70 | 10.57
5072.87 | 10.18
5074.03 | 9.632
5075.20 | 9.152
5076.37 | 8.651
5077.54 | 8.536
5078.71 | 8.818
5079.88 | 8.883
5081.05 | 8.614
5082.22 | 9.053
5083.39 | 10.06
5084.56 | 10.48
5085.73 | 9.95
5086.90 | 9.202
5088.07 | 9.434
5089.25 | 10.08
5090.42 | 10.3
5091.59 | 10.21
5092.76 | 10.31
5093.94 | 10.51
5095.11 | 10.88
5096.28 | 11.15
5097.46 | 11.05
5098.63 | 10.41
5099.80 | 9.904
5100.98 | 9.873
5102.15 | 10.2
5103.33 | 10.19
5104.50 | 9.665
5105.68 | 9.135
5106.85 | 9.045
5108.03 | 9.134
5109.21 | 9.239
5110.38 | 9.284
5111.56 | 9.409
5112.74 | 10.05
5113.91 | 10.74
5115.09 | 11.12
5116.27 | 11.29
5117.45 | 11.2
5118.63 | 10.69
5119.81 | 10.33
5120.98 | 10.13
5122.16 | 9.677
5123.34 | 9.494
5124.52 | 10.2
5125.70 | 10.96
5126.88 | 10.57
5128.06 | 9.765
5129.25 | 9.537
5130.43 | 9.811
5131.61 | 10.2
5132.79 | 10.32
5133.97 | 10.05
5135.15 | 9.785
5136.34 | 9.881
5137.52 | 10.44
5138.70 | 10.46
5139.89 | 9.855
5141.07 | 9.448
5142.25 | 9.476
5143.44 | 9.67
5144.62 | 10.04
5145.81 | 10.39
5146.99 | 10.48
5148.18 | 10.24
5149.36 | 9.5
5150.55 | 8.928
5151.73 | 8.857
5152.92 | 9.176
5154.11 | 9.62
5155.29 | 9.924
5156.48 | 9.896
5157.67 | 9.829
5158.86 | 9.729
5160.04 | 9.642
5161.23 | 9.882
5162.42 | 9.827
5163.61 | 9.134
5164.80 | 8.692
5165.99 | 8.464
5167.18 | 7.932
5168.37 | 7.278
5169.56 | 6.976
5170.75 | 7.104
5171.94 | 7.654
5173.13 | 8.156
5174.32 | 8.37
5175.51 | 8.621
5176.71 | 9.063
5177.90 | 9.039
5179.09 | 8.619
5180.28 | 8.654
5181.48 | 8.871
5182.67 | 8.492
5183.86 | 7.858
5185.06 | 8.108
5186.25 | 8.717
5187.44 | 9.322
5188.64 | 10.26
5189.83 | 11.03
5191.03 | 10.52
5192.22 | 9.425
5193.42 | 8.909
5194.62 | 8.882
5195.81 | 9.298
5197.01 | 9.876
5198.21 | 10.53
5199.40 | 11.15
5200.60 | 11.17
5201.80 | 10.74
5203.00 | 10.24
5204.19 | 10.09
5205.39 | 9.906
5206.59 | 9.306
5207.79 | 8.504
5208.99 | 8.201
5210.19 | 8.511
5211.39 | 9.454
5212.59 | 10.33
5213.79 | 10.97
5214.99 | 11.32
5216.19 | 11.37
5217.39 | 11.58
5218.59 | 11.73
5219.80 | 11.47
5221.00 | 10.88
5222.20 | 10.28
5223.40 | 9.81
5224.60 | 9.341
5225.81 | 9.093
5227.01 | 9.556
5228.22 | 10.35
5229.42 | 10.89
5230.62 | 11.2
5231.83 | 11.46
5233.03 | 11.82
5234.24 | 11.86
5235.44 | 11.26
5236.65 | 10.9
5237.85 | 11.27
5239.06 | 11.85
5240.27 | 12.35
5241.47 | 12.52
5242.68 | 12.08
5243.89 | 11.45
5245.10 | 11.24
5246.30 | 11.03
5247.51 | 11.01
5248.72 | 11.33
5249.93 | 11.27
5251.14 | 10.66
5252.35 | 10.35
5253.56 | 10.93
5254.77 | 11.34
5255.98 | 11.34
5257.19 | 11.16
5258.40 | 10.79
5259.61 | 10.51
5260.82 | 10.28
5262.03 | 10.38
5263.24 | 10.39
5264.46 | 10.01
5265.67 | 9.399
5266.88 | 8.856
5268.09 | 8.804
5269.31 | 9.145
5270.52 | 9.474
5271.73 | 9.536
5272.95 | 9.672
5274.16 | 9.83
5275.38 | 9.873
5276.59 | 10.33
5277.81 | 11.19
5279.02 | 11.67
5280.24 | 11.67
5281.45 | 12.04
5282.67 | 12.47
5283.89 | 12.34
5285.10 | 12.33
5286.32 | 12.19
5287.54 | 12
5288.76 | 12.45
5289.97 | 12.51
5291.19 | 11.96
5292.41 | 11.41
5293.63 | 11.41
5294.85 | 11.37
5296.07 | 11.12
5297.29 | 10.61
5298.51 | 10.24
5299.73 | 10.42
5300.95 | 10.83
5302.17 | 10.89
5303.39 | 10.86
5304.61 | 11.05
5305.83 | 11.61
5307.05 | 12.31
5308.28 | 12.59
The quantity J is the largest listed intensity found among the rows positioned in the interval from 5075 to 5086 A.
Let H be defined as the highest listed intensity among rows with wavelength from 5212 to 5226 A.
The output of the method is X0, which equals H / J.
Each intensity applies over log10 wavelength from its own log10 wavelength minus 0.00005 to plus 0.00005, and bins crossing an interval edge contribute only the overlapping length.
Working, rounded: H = 11.73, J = 10.48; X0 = 1.12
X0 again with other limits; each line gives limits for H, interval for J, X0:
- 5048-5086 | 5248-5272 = 0.98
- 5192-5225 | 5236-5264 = 0.94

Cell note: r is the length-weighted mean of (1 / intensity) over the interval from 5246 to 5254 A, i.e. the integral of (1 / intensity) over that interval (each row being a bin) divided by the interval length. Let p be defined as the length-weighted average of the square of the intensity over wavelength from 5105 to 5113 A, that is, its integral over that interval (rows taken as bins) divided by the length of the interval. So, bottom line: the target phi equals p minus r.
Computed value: 86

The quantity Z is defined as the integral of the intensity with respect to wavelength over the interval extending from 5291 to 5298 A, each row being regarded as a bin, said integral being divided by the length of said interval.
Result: 11.3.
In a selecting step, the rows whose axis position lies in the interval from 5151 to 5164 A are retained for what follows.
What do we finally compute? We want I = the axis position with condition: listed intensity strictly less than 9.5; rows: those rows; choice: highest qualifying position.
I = 5163.61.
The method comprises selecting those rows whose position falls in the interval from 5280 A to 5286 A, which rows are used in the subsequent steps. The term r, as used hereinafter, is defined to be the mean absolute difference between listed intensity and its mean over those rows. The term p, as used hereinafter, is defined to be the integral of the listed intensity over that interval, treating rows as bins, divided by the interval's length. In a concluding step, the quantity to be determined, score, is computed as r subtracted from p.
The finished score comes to 12.0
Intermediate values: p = 12.2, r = 0.25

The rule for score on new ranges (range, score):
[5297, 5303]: 10.4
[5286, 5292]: 12.0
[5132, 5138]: 9.9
